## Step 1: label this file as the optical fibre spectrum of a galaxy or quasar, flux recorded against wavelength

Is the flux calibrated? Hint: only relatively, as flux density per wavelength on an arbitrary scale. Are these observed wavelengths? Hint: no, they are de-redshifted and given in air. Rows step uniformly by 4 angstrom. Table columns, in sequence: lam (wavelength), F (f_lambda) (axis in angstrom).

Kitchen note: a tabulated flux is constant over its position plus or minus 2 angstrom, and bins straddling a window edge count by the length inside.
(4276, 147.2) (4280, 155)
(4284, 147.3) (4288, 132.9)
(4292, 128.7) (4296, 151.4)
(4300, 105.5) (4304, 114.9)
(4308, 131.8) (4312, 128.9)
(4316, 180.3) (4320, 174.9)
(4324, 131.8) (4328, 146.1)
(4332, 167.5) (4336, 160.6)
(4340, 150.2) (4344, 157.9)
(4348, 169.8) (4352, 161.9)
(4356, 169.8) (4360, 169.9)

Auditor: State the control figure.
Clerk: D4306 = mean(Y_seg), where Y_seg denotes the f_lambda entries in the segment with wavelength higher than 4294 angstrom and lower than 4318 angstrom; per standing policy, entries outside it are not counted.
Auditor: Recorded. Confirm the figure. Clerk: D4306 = 135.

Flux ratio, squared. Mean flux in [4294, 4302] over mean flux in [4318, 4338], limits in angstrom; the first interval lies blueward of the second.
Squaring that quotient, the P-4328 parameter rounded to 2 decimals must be 0.68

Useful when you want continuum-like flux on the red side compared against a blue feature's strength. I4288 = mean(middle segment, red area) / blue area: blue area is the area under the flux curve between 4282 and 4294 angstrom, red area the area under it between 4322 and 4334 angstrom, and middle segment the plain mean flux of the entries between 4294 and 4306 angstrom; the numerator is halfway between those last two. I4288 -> 0.583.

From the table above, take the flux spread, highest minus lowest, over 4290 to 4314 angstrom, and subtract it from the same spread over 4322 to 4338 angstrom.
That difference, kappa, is -10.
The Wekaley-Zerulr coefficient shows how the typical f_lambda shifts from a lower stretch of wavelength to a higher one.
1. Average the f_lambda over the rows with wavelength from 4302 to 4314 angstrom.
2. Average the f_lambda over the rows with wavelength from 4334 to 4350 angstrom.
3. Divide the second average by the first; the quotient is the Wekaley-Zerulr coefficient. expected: 1.27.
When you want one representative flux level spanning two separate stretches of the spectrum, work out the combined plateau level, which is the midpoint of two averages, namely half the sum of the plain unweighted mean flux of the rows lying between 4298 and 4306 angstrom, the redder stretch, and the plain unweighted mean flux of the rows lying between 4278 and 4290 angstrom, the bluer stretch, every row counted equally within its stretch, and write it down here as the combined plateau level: 127.6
